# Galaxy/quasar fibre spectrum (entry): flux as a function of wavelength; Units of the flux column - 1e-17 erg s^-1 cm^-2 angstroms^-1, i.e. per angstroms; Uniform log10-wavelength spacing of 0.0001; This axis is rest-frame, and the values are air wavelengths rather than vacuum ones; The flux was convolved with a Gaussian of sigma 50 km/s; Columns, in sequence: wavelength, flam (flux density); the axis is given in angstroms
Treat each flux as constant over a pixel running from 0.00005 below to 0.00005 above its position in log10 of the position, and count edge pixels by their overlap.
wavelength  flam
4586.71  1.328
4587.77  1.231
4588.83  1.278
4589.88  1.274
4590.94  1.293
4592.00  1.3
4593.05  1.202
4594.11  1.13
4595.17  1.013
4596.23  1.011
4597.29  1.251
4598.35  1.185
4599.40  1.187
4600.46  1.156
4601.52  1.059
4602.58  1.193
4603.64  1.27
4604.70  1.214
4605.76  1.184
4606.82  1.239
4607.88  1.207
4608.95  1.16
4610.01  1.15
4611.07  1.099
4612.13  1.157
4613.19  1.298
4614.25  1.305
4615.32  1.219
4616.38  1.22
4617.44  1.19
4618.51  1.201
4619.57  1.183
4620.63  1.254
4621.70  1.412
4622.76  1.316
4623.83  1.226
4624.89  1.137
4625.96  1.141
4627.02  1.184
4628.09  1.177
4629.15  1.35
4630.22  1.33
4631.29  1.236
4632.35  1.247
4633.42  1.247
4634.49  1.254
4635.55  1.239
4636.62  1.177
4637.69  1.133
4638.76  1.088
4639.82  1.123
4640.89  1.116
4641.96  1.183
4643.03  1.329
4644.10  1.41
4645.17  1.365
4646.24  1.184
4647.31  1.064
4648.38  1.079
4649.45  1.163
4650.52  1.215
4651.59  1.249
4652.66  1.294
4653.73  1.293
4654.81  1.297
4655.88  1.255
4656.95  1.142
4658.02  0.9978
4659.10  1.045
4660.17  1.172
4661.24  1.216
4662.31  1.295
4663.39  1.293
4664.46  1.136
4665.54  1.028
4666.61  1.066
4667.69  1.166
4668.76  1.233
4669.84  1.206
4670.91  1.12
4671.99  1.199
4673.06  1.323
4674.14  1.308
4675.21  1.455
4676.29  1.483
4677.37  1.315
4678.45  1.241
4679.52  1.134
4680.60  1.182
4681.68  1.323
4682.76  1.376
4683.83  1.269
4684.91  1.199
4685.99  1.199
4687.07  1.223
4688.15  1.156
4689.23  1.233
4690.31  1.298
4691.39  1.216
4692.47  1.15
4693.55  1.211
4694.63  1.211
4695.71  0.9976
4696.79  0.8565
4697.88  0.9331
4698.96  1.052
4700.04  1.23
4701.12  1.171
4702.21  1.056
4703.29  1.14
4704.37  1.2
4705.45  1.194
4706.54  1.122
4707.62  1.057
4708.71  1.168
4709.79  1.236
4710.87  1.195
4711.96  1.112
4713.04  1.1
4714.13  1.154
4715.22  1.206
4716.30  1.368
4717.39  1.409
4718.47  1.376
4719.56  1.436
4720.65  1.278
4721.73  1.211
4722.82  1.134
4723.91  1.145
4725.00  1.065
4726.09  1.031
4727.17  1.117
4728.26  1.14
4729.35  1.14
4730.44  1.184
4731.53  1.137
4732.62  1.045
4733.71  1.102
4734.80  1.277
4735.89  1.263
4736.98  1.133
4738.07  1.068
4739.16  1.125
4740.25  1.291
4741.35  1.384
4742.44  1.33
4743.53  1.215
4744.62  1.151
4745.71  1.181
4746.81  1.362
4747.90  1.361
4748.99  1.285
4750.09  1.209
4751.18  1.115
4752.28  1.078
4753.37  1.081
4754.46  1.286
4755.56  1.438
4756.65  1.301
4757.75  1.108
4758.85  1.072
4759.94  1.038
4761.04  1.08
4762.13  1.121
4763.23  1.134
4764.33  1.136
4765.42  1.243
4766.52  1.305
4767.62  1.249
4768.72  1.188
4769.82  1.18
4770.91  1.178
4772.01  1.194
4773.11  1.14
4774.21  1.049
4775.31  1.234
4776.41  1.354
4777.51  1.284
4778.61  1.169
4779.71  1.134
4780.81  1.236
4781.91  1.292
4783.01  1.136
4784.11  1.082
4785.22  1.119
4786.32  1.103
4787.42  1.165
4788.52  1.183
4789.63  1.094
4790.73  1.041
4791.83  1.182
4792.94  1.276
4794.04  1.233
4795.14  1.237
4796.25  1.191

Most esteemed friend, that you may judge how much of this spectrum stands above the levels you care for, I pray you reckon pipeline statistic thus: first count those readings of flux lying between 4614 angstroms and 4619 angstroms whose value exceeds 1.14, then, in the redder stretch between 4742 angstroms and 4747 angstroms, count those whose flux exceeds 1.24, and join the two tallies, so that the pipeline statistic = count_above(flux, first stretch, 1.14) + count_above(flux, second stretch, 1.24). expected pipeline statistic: 7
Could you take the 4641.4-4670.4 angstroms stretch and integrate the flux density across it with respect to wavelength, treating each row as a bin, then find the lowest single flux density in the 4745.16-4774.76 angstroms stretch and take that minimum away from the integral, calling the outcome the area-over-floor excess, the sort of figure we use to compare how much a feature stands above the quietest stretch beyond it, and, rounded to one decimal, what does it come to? 33.7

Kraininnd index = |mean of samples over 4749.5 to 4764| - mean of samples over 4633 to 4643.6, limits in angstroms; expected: -0.03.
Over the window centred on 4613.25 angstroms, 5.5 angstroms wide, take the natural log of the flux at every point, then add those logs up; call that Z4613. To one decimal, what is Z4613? 1.0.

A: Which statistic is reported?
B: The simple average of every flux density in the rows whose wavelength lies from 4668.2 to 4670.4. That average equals 1.22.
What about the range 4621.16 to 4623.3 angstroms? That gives 1.36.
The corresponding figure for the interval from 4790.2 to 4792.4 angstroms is 1.11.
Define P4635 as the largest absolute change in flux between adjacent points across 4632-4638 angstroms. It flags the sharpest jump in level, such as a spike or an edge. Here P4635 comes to 0.06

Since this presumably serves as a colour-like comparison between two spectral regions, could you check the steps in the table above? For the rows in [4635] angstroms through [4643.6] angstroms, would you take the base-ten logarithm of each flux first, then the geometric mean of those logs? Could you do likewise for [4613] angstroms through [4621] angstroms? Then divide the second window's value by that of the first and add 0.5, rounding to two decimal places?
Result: 1.90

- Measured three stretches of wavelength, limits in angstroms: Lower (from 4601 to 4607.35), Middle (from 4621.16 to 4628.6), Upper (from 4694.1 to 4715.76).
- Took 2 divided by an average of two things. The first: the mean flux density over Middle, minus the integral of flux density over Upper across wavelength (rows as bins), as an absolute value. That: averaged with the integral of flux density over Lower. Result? 0.13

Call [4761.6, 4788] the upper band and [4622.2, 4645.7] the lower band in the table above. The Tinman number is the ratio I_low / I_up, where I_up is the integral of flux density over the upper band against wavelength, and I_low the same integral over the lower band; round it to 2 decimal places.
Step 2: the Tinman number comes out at 0.92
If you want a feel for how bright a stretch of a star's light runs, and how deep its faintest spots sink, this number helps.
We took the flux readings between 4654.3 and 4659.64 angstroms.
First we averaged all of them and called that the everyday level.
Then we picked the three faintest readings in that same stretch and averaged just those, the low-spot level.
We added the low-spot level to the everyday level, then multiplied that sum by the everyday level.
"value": 2.53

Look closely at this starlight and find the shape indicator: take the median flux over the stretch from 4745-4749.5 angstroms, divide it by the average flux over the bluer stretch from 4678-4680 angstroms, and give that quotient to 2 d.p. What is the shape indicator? 1.11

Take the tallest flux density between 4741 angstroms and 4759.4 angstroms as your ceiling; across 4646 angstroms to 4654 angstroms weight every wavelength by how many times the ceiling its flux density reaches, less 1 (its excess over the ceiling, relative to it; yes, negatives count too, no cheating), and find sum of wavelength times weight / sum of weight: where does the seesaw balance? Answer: 4649.3 angstroms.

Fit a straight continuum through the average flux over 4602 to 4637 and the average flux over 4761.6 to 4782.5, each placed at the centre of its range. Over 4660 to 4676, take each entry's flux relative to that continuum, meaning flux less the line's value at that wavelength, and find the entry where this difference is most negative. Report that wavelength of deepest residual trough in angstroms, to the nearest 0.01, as 4665.54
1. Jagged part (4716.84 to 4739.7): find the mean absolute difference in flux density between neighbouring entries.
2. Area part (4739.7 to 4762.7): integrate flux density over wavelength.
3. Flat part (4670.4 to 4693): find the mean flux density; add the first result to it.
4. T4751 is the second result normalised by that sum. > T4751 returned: 21.1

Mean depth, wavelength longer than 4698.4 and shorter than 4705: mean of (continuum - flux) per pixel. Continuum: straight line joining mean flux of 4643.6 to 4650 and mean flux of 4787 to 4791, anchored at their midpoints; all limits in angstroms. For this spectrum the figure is 0.035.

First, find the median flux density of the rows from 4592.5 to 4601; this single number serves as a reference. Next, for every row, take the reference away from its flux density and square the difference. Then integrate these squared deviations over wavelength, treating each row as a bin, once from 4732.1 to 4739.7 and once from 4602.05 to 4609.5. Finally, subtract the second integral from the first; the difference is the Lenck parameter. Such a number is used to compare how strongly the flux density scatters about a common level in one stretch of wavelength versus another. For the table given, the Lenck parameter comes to 0.0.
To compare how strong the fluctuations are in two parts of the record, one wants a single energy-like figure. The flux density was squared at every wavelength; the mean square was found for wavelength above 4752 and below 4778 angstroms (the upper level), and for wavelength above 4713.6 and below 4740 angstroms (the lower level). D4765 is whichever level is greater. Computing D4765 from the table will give 1.43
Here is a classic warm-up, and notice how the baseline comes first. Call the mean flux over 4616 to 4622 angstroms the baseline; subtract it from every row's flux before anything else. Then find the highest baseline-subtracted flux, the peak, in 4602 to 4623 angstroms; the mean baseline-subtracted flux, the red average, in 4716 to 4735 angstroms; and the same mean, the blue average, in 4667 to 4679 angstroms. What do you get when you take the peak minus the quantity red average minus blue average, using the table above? 0.25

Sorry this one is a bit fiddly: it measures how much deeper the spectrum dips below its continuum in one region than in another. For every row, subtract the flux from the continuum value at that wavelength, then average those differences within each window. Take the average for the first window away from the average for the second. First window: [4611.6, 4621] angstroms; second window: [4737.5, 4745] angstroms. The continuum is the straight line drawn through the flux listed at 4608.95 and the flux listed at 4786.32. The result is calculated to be -0.04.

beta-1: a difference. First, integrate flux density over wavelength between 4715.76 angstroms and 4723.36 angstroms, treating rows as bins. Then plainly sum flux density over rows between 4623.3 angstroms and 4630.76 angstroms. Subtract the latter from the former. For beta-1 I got 1.5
